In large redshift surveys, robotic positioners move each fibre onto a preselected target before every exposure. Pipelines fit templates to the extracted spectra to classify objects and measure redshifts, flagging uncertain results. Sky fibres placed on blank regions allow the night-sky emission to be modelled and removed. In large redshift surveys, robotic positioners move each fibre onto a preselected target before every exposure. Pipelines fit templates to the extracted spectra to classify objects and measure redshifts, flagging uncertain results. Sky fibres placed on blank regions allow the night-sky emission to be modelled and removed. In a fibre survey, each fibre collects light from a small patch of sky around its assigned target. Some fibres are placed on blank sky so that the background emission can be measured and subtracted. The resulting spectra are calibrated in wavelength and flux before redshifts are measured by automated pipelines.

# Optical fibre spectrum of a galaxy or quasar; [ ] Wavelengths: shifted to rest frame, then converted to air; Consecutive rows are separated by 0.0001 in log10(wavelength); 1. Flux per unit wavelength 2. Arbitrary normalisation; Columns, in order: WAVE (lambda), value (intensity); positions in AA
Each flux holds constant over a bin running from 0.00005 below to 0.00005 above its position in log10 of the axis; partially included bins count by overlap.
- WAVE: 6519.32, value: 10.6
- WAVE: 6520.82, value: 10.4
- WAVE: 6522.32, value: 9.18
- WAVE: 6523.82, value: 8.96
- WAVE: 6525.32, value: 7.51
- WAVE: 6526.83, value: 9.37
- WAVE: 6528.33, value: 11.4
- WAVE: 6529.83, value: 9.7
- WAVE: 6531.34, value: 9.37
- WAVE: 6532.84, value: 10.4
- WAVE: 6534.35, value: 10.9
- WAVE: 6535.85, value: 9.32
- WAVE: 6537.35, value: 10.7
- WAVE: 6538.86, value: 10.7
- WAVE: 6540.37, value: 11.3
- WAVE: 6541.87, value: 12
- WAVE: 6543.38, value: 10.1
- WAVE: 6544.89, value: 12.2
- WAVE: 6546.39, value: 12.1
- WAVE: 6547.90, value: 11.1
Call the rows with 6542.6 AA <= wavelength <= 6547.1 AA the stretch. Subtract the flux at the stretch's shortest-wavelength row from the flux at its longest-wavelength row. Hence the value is 2.0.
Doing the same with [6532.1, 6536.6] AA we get -1.1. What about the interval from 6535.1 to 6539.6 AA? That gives 1.4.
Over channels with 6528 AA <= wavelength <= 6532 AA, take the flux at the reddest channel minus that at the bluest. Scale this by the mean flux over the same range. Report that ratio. -0.2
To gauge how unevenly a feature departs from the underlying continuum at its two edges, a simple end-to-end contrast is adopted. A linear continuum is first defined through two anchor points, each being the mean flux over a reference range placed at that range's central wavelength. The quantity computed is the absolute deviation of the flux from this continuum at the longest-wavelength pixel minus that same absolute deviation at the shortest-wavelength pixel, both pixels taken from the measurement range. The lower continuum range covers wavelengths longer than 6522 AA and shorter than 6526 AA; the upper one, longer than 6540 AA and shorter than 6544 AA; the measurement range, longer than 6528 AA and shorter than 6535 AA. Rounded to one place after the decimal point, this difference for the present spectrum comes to -1.4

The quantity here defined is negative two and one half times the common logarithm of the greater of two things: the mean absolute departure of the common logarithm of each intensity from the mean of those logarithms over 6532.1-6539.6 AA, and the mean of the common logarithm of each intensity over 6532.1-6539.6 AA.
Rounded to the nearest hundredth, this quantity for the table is -0.02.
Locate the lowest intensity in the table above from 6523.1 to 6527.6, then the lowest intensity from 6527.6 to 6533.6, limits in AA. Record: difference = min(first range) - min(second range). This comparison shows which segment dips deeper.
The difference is -1.9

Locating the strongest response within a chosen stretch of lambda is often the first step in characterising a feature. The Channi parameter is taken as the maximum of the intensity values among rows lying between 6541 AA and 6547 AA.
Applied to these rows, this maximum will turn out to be 12.2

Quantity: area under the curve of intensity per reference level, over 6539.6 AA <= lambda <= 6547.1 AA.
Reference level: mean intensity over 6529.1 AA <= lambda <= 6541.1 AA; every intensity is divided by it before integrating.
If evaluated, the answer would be 8.4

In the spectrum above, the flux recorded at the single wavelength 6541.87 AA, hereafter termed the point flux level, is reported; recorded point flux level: 12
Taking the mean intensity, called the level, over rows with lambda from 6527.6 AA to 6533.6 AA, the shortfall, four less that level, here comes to -6.2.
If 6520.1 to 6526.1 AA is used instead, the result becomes -5.0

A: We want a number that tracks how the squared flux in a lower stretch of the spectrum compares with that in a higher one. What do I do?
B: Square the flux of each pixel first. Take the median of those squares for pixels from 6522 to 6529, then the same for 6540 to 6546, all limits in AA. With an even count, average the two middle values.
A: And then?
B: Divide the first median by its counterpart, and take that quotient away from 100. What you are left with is 99.4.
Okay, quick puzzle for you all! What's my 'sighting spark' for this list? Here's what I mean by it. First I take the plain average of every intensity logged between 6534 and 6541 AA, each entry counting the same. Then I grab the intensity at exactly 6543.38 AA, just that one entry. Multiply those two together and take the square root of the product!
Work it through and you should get 10.3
